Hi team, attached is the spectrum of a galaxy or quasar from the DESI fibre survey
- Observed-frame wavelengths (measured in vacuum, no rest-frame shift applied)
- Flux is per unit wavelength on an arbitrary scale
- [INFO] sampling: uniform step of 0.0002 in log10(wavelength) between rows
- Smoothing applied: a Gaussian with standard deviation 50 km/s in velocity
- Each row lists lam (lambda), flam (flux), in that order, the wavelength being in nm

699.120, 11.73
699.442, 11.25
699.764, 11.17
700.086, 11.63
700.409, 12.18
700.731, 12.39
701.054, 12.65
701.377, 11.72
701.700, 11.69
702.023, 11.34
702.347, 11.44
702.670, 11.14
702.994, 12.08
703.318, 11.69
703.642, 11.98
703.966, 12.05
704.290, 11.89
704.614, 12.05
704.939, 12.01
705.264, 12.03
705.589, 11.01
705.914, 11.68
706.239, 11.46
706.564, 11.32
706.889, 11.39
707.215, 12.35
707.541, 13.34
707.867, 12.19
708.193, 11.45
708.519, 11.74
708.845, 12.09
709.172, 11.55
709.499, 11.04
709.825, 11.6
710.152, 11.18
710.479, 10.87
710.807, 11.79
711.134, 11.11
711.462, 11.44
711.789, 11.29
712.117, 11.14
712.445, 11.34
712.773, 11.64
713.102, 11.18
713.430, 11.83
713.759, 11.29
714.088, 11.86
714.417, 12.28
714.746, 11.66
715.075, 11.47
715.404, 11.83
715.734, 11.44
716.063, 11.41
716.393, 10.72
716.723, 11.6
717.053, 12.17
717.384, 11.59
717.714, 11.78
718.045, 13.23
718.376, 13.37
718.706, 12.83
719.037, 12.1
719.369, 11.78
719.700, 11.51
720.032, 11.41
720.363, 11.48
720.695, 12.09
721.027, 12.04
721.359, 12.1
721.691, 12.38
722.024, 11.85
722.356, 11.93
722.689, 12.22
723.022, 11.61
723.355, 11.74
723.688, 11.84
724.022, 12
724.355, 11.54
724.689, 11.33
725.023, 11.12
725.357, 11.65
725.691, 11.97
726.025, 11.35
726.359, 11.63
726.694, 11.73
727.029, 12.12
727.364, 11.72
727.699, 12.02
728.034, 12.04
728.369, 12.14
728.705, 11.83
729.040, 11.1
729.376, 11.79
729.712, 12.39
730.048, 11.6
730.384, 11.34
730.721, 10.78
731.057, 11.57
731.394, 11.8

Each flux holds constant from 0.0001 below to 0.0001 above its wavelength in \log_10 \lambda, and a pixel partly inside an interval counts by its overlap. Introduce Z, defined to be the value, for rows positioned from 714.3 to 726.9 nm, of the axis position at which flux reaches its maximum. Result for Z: 718.376 nm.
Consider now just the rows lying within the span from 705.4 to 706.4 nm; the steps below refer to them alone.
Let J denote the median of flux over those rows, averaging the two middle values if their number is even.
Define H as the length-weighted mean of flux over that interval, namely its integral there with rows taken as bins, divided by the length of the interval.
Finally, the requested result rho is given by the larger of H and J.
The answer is 11.5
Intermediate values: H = 11.4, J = 11.5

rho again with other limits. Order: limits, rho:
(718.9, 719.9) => 11.8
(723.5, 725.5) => 11.6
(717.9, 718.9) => 13.2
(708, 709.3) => 11.7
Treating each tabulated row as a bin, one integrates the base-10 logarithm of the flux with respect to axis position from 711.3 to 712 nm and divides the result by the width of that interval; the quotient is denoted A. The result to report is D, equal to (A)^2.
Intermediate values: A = 1.06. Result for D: 1.11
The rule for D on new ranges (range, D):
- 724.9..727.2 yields 1.14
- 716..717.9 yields 1.13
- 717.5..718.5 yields 1.22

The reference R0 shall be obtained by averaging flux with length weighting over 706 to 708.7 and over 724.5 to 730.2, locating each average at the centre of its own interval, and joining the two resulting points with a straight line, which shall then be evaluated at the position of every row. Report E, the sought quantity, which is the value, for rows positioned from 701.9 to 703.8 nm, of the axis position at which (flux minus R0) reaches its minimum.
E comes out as 702.670 nm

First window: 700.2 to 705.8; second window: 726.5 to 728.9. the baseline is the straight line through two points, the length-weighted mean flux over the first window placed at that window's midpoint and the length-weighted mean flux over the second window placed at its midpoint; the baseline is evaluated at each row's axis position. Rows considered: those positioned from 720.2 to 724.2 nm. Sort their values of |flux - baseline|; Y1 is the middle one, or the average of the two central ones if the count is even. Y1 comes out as 0.18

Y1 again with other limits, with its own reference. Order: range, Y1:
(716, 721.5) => 0.30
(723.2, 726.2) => 0.27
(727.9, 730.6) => 0.27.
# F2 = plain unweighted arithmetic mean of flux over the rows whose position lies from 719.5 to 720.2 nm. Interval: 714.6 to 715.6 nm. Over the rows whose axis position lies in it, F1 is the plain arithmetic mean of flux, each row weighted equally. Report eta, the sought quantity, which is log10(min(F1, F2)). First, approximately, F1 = 11.7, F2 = 11.5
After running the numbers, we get 1.06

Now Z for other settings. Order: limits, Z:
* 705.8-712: 707.541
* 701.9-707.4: 707.215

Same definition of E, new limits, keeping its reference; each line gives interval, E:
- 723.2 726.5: 725.023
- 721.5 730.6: 725.023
